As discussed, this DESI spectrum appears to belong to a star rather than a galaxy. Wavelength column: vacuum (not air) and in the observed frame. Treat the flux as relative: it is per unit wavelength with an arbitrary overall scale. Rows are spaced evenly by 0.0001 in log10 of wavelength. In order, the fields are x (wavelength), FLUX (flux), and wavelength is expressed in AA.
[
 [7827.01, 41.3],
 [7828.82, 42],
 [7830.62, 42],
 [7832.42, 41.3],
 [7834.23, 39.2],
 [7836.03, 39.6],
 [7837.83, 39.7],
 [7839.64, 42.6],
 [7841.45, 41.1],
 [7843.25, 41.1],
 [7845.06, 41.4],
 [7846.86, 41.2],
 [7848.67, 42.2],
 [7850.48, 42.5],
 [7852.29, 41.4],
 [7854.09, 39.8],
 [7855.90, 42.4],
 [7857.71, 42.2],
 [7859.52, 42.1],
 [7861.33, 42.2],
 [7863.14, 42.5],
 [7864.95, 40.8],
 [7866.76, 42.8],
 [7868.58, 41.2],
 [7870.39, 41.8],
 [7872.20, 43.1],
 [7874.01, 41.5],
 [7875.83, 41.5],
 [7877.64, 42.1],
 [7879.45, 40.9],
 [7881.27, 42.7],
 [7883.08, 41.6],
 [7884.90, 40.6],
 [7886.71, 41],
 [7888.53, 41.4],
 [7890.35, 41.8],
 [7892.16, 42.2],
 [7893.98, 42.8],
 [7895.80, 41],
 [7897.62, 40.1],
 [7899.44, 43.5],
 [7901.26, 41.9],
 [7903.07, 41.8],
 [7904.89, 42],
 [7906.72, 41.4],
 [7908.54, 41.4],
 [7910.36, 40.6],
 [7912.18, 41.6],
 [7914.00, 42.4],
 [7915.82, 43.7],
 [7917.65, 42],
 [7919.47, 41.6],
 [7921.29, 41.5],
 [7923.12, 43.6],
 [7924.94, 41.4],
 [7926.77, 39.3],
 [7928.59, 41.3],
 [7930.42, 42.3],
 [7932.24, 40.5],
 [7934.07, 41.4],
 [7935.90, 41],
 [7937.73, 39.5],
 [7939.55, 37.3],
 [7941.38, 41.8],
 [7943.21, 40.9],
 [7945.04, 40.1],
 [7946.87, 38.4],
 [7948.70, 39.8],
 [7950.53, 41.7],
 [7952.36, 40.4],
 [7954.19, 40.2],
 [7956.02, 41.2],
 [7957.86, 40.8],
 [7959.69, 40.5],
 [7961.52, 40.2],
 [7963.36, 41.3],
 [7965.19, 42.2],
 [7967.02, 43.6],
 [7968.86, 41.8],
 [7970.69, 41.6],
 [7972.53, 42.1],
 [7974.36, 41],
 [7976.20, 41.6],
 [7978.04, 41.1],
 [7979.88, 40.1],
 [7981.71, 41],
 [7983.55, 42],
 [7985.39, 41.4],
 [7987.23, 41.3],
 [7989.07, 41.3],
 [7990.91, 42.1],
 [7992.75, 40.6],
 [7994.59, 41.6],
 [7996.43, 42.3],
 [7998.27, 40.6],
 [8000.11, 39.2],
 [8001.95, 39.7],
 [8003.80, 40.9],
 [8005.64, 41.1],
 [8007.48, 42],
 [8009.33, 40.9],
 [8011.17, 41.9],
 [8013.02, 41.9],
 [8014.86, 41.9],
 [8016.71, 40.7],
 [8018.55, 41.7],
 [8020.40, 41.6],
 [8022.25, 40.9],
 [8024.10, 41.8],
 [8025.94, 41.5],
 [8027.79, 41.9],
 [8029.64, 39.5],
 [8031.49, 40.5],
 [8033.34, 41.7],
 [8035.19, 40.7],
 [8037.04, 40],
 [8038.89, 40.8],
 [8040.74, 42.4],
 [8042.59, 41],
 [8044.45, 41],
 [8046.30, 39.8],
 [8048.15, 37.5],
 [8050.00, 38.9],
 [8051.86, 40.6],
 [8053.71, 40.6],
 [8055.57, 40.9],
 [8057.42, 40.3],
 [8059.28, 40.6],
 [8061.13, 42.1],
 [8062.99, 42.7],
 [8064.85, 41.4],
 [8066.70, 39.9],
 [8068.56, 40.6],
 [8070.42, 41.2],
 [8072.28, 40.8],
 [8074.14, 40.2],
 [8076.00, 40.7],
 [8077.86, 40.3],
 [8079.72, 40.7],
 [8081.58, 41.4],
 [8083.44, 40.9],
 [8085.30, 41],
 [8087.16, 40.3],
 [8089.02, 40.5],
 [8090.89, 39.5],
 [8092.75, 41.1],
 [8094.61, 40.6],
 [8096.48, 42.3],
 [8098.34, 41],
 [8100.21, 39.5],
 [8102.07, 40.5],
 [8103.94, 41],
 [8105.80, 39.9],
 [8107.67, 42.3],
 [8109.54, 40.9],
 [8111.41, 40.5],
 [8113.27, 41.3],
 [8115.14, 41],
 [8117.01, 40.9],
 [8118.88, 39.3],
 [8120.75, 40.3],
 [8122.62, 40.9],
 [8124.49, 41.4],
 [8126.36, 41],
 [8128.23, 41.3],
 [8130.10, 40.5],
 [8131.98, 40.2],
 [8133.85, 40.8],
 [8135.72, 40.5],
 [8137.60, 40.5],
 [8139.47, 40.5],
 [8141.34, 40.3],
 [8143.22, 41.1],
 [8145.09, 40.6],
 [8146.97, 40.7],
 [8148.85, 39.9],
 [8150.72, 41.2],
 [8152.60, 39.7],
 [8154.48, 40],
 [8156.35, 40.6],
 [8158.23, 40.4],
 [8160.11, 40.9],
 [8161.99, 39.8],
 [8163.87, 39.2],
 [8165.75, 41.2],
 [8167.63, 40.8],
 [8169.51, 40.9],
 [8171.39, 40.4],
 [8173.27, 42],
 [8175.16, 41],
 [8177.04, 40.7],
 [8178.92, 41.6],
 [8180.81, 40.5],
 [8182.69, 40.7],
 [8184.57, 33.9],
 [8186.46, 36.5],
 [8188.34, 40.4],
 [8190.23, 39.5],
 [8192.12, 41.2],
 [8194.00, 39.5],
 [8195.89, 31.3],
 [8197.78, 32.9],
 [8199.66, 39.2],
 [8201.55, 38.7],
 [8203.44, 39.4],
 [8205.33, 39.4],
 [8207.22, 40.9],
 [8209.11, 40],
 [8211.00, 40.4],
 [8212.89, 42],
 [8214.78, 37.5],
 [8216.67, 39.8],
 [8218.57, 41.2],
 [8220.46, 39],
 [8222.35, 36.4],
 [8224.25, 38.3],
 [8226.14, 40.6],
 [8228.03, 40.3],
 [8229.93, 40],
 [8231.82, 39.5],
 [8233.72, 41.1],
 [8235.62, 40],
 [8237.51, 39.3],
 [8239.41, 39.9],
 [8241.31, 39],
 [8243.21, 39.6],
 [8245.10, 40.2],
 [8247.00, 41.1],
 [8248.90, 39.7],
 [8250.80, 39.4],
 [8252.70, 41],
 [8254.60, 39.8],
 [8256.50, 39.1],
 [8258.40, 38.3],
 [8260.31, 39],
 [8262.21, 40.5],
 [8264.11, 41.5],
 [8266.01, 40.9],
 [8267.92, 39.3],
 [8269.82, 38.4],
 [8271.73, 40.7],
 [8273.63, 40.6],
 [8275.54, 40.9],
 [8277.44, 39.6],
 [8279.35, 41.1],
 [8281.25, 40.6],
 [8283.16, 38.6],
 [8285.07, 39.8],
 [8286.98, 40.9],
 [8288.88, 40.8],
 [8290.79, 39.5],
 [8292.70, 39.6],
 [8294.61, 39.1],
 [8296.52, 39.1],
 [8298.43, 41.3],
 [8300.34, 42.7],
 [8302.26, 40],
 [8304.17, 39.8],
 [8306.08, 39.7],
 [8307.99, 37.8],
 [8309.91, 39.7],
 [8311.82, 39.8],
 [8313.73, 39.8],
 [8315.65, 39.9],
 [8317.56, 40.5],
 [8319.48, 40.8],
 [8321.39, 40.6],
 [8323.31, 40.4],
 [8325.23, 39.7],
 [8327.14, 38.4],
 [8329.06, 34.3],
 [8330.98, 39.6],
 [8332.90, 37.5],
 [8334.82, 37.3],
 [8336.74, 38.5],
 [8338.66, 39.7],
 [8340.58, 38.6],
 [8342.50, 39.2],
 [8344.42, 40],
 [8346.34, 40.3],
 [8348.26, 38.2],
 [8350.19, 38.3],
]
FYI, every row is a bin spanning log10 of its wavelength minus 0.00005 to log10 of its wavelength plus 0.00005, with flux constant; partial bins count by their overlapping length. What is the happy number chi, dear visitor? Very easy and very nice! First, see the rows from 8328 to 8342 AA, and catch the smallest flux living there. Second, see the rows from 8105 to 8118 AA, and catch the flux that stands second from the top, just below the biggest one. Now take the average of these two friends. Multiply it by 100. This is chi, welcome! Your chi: 3780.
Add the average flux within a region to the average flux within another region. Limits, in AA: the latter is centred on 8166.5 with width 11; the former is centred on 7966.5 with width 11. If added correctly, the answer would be 82.2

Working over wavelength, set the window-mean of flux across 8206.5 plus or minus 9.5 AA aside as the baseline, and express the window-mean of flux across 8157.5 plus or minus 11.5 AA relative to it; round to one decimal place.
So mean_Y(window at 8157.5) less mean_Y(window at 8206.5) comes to 1.3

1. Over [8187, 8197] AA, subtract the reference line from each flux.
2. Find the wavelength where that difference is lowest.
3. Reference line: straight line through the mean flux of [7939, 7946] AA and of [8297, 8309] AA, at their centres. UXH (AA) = 8195.89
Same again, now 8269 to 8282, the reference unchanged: 8269.82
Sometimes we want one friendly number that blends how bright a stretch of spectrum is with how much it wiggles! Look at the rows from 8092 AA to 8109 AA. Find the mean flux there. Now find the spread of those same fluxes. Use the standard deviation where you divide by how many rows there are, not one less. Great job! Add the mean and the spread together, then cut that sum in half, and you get 20.9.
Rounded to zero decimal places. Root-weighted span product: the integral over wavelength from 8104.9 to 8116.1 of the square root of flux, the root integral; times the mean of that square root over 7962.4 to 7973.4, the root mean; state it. 465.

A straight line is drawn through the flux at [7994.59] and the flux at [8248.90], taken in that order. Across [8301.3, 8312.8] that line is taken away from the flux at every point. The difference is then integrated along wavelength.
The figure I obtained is 2.3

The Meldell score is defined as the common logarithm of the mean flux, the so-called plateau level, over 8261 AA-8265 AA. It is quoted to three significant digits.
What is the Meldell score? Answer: 1.61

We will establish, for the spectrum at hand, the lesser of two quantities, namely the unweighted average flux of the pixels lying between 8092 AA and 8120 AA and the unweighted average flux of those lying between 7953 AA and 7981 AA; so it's 40.8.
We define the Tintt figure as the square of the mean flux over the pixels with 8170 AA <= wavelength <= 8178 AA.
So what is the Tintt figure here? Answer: 1683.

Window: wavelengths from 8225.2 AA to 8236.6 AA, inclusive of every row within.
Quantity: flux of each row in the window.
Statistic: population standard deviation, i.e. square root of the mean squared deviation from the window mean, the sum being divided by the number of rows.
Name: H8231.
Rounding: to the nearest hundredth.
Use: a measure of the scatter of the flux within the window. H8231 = 0.51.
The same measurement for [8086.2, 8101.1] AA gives 0.85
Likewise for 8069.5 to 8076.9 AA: 0.36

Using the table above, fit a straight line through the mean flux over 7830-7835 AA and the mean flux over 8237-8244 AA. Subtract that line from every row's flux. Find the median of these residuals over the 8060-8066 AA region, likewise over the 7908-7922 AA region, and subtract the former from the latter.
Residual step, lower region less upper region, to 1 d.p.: -1.0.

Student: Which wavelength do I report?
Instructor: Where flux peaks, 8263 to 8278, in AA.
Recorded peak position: 8264.11 AA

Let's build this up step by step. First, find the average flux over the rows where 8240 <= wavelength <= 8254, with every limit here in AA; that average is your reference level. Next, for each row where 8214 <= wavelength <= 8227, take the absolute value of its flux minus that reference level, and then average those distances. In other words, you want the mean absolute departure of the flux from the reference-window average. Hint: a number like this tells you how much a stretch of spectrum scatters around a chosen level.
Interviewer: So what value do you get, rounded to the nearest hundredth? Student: 1.54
